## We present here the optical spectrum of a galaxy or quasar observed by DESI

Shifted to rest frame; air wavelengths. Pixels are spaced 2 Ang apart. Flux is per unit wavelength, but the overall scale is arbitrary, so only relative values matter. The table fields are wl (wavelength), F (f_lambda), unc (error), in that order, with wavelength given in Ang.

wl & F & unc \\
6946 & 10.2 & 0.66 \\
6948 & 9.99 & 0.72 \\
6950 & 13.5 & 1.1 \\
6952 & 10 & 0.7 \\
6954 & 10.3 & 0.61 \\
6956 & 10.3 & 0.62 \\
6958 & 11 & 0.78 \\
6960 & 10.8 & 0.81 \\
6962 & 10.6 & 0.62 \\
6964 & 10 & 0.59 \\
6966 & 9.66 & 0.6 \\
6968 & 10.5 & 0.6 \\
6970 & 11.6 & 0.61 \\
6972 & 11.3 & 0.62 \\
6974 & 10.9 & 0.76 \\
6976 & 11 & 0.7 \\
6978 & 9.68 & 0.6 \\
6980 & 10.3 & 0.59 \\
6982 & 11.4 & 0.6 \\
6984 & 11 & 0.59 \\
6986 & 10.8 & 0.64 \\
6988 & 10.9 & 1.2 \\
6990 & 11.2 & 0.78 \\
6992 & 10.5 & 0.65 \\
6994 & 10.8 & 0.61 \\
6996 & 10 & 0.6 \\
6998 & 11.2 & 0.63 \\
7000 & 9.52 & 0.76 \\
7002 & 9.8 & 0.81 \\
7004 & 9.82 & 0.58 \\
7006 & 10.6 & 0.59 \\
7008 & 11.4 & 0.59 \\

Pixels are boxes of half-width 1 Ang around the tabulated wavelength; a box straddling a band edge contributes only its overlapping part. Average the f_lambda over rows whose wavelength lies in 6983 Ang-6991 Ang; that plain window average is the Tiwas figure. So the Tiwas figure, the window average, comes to 11.0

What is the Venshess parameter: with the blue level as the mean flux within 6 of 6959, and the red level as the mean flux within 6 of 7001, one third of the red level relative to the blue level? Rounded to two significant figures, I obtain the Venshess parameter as 0.32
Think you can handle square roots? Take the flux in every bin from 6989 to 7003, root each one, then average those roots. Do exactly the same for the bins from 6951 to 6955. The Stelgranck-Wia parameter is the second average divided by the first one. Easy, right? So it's 0.99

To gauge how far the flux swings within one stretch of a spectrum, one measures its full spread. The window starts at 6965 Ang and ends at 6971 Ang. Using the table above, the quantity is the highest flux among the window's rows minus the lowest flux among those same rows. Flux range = 1.9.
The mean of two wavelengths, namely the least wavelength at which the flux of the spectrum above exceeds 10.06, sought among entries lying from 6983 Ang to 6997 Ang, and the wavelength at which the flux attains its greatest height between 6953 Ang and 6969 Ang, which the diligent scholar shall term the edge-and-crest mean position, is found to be 6971 Ang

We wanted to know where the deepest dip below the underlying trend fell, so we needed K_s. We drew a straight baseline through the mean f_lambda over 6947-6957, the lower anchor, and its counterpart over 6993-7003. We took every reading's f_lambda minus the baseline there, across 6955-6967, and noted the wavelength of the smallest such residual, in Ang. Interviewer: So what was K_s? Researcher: 6966 Ang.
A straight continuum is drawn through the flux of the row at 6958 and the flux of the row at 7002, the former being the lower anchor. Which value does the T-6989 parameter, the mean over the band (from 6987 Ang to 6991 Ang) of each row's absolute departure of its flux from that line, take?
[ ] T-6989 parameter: 0.9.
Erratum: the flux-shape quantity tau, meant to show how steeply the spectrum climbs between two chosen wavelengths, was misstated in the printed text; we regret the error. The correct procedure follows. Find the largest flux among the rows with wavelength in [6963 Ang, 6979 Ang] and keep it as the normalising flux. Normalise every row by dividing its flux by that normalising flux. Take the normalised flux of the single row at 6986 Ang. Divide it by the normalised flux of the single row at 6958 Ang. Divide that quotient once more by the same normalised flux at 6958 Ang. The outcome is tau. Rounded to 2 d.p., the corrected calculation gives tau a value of 1.04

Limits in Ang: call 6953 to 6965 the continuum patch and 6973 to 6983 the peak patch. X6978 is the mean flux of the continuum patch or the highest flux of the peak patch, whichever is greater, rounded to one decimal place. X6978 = 11.4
